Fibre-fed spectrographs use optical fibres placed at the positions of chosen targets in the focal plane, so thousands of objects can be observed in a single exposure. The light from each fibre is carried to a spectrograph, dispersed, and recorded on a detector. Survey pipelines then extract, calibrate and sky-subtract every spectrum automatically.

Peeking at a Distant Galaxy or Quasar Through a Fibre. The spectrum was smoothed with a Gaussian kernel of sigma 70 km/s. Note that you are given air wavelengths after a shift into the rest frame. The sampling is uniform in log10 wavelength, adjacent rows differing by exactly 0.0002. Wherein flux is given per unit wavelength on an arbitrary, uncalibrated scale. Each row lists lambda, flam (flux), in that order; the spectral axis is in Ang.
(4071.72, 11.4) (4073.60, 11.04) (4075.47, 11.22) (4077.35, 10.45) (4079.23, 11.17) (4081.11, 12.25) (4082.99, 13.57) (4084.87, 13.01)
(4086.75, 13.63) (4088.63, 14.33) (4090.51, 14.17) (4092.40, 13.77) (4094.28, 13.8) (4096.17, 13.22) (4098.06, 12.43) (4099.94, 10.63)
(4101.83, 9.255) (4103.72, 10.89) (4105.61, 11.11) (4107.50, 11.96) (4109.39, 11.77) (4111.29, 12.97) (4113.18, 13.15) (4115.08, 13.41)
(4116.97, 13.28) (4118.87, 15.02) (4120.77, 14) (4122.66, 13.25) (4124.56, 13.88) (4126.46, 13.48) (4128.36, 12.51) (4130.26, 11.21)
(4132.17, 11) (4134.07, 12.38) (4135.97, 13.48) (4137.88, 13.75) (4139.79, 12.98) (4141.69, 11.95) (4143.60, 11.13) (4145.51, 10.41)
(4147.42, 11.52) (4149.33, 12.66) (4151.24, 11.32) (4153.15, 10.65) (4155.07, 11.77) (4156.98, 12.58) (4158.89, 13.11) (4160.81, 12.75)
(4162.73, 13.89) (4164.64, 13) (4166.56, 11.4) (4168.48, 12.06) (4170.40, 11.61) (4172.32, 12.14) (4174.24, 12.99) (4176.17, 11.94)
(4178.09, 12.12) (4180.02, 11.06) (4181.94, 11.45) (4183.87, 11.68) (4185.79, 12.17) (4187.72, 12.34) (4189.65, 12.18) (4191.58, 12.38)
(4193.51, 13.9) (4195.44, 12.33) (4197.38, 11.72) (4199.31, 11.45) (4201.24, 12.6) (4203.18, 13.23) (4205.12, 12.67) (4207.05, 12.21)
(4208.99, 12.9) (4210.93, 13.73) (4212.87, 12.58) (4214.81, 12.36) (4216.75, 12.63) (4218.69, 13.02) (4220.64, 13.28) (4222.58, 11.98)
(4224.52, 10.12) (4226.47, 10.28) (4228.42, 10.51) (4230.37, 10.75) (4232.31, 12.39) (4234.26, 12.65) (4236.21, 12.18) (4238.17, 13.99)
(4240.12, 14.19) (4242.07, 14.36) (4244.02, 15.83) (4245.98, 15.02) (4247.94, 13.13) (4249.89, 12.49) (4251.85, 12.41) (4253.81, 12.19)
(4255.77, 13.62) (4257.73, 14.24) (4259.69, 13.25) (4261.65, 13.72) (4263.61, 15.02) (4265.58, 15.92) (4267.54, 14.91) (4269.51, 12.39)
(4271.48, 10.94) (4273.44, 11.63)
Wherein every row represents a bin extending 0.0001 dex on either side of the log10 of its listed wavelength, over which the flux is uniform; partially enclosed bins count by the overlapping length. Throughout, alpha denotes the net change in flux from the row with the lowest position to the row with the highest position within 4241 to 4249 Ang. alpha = -1.2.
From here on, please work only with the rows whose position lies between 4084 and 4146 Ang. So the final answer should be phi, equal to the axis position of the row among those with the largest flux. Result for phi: 4118.87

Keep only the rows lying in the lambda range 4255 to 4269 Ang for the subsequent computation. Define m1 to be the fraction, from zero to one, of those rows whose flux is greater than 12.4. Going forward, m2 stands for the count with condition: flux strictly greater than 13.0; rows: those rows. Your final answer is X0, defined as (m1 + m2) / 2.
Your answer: 4.0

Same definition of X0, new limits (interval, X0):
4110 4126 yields 4.0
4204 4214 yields 0.9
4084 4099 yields 4.0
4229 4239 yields 0.7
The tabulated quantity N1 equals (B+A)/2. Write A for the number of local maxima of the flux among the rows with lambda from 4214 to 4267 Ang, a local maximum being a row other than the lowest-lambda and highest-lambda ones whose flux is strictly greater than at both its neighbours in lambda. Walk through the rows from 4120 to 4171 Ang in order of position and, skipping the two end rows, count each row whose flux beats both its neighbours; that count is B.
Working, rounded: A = 4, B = 6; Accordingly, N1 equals 5.0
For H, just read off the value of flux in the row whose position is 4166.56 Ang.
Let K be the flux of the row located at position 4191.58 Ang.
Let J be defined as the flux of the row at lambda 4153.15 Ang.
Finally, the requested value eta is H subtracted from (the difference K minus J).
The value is -10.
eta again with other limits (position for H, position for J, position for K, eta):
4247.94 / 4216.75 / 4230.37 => -15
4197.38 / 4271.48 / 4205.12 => -10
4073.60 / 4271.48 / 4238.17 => -8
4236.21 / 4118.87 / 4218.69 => -14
